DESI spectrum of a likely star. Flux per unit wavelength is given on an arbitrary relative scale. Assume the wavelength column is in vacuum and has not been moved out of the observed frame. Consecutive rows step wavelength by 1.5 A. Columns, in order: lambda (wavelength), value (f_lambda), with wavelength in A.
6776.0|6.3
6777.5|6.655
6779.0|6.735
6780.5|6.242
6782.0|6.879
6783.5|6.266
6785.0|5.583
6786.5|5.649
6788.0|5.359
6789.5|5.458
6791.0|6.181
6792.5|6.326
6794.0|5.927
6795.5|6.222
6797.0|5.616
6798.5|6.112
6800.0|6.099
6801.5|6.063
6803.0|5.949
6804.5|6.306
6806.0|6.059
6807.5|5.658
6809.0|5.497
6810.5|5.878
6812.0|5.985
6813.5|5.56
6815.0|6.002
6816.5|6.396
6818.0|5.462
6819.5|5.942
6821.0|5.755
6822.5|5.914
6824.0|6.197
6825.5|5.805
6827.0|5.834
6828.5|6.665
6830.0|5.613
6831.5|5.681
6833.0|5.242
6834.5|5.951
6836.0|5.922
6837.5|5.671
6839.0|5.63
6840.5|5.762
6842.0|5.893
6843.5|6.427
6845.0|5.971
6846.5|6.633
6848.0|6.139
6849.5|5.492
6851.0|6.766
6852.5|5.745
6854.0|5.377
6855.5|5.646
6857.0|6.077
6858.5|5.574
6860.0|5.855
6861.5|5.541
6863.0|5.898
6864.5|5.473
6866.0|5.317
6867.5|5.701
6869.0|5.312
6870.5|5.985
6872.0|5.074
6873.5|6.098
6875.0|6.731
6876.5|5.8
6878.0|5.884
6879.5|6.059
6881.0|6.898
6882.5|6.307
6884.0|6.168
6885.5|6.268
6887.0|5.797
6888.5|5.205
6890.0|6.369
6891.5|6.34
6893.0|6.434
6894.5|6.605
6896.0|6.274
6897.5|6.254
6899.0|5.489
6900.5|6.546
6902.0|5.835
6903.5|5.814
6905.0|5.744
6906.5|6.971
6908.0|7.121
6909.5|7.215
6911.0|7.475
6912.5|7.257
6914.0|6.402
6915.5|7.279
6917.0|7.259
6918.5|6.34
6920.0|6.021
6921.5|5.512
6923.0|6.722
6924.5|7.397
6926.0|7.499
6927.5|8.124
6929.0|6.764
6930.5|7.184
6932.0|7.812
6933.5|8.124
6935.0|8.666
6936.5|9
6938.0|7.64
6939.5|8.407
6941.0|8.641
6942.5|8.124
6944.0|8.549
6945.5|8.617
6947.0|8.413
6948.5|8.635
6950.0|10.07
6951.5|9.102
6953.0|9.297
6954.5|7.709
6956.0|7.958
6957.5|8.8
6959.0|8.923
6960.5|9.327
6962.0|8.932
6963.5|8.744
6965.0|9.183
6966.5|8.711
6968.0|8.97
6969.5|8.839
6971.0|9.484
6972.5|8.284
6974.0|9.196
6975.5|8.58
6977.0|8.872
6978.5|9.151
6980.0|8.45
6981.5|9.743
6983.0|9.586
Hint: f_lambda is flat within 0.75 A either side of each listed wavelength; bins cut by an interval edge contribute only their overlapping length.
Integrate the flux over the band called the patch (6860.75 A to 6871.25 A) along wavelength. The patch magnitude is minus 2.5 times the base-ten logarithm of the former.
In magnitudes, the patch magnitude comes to -4.42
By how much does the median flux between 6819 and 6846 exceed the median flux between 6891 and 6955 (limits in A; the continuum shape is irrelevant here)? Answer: -1.4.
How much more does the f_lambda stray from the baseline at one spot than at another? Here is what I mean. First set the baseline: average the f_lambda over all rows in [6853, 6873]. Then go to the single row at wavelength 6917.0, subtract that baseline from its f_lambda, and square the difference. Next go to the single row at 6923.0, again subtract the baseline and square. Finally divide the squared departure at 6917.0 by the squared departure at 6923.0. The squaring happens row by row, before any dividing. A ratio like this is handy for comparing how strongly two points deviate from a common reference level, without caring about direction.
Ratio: 2.2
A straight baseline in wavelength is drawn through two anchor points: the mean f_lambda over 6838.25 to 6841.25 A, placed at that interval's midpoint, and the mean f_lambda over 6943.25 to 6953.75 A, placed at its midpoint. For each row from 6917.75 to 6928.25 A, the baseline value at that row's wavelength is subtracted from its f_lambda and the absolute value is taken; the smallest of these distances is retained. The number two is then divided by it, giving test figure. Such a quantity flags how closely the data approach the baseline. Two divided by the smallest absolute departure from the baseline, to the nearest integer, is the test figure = 10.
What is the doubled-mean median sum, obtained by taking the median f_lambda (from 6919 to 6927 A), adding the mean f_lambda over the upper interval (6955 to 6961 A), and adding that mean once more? 24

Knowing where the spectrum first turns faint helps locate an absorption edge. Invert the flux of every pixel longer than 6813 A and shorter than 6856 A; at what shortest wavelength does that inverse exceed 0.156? 6813.5 A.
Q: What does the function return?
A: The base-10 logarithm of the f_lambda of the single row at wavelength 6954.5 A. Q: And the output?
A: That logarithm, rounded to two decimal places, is 0.89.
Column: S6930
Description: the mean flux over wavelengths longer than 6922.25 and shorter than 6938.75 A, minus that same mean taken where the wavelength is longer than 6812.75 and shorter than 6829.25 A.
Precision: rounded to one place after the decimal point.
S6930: 1.8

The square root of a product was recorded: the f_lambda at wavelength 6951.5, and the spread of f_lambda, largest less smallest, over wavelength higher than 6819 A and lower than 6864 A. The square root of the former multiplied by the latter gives 3.7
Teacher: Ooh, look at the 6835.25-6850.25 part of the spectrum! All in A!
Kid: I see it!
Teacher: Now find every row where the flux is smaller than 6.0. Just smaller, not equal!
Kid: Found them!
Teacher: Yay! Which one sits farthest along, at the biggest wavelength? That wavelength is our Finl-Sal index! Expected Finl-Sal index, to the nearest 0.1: 6849.5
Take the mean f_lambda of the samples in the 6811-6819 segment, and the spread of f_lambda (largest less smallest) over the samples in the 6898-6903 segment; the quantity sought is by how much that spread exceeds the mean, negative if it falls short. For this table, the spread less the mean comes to -4.8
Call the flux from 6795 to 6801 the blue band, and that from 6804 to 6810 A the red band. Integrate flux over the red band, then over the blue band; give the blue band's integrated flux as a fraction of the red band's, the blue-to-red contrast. 1.02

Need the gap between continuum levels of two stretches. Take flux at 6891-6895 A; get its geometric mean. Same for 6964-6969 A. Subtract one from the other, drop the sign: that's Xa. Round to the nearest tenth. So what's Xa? 2.5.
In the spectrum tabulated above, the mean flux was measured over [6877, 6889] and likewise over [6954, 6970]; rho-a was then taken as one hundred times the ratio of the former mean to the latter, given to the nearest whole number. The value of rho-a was 70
